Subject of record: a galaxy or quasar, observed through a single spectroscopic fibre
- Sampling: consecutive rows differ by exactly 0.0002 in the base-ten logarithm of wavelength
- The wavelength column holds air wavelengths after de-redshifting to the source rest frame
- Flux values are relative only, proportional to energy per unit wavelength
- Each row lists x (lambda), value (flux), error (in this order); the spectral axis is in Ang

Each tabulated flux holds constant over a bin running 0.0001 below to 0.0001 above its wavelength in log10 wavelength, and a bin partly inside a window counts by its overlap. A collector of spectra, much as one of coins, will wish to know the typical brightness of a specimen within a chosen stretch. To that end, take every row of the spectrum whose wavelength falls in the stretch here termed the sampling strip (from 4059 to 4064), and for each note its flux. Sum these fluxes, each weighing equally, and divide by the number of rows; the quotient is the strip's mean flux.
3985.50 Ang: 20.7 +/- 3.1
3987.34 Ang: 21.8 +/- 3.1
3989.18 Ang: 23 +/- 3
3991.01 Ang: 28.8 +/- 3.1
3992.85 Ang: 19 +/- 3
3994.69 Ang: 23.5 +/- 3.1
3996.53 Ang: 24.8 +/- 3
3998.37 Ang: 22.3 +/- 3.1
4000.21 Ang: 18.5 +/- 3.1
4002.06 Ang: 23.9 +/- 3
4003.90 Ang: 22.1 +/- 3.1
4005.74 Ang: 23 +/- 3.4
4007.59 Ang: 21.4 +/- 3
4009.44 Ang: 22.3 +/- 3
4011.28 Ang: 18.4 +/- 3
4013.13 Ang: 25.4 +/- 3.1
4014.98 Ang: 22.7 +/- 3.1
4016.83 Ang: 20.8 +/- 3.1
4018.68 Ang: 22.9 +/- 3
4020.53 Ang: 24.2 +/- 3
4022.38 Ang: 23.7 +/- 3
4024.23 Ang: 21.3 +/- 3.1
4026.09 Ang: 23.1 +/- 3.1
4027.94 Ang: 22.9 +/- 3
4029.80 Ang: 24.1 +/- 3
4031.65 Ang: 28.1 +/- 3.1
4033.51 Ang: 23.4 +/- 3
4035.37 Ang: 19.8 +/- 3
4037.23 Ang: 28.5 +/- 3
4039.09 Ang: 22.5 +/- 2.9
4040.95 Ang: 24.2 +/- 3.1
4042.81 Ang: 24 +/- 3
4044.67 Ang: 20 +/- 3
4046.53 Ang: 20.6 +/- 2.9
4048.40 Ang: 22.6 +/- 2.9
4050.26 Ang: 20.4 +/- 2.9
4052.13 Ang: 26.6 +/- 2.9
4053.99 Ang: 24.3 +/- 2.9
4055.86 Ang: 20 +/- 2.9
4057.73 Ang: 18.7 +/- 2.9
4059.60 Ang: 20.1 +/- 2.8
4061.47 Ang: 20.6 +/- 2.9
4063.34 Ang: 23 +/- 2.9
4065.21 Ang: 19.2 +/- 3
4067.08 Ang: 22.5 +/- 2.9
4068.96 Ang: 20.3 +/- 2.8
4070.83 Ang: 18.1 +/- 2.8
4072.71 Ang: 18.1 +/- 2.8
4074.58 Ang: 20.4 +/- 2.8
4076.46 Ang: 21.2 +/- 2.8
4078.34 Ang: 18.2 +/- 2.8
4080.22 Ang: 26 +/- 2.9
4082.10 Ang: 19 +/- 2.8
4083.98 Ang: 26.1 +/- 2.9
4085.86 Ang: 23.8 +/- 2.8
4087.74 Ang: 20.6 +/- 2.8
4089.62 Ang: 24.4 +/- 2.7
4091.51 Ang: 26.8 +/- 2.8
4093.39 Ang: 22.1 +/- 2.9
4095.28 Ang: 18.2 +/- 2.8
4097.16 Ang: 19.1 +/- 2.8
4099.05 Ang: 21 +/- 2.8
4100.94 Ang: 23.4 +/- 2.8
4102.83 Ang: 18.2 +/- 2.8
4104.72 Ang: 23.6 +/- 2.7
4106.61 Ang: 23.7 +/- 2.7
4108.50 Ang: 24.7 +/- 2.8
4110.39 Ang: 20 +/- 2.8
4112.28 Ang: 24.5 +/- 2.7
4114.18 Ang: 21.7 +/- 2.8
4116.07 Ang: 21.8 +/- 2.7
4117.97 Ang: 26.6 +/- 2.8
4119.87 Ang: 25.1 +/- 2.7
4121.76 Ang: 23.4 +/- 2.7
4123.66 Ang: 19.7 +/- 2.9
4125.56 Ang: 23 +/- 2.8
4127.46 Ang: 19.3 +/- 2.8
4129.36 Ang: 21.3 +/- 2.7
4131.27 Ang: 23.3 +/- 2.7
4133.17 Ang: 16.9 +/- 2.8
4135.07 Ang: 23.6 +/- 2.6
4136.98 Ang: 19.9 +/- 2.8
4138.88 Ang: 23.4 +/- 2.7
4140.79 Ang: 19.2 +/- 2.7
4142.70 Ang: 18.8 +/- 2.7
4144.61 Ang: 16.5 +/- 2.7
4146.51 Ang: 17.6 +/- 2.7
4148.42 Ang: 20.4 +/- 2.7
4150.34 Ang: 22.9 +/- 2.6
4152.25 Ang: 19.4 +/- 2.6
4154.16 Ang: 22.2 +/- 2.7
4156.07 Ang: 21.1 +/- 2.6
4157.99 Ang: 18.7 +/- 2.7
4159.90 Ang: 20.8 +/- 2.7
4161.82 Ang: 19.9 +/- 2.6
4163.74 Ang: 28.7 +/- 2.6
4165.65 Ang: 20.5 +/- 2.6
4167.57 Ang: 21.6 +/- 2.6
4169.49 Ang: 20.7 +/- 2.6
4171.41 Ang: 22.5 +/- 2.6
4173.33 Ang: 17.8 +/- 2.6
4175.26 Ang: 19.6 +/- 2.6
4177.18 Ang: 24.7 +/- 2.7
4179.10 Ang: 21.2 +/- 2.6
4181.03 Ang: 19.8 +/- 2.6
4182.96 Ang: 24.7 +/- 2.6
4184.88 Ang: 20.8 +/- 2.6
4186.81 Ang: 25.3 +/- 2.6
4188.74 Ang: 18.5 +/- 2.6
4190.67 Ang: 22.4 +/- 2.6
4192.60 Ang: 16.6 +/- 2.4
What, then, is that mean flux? 21.2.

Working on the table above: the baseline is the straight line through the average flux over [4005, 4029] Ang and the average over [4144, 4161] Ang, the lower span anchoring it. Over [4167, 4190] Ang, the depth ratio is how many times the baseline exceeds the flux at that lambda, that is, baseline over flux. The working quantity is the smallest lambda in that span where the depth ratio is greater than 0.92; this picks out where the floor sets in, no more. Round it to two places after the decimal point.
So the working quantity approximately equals 4169.49 Ang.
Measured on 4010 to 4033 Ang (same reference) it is 4011.28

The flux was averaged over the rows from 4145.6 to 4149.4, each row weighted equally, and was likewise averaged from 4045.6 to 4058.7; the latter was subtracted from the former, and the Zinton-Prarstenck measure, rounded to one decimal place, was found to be -2.9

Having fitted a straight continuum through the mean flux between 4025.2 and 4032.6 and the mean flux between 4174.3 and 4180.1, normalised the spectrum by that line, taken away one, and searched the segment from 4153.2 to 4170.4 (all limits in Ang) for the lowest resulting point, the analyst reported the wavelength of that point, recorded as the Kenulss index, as 4157.99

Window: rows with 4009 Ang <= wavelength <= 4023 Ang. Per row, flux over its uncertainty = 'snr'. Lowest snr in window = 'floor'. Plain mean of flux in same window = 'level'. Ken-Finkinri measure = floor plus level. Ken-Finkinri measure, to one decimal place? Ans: 28.7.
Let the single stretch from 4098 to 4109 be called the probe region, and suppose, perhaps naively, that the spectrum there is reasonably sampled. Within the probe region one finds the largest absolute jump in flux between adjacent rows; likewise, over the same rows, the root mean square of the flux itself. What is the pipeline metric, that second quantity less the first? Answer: 17.1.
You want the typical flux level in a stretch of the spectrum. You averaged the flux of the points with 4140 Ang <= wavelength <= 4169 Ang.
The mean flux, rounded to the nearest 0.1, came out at 20.6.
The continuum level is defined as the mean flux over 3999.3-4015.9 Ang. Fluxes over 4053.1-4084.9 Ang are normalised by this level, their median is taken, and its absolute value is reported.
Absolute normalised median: 0.92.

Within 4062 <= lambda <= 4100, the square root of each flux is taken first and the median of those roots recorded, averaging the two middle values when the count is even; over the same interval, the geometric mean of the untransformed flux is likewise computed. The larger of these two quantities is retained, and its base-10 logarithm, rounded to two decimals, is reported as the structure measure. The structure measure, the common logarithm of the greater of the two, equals 1.33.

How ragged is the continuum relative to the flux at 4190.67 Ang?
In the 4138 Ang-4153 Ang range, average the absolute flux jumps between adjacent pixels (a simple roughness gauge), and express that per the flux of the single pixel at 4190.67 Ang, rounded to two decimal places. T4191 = 0.11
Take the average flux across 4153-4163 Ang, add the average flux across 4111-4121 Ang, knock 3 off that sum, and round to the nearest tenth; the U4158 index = 41.5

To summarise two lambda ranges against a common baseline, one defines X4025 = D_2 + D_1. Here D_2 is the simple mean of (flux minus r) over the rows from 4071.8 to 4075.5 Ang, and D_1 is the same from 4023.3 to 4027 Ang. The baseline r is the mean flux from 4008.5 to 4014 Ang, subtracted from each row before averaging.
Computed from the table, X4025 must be -2.6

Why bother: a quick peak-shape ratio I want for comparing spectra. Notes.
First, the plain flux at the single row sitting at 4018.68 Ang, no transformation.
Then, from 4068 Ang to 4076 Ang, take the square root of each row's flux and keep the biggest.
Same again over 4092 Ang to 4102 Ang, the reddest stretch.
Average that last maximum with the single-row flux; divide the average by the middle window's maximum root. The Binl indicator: 3.07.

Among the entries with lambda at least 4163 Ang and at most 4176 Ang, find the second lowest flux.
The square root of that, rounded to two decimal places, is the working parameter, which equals 4.43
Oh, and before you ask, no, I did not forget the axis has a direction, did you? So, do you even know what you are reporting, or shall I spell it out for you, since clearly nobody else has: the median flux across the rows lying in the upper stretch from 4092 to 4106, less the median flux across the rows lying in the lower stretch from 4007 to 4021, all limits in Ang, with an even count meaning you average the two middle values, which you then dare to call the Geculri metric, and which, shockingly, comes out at -1.5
